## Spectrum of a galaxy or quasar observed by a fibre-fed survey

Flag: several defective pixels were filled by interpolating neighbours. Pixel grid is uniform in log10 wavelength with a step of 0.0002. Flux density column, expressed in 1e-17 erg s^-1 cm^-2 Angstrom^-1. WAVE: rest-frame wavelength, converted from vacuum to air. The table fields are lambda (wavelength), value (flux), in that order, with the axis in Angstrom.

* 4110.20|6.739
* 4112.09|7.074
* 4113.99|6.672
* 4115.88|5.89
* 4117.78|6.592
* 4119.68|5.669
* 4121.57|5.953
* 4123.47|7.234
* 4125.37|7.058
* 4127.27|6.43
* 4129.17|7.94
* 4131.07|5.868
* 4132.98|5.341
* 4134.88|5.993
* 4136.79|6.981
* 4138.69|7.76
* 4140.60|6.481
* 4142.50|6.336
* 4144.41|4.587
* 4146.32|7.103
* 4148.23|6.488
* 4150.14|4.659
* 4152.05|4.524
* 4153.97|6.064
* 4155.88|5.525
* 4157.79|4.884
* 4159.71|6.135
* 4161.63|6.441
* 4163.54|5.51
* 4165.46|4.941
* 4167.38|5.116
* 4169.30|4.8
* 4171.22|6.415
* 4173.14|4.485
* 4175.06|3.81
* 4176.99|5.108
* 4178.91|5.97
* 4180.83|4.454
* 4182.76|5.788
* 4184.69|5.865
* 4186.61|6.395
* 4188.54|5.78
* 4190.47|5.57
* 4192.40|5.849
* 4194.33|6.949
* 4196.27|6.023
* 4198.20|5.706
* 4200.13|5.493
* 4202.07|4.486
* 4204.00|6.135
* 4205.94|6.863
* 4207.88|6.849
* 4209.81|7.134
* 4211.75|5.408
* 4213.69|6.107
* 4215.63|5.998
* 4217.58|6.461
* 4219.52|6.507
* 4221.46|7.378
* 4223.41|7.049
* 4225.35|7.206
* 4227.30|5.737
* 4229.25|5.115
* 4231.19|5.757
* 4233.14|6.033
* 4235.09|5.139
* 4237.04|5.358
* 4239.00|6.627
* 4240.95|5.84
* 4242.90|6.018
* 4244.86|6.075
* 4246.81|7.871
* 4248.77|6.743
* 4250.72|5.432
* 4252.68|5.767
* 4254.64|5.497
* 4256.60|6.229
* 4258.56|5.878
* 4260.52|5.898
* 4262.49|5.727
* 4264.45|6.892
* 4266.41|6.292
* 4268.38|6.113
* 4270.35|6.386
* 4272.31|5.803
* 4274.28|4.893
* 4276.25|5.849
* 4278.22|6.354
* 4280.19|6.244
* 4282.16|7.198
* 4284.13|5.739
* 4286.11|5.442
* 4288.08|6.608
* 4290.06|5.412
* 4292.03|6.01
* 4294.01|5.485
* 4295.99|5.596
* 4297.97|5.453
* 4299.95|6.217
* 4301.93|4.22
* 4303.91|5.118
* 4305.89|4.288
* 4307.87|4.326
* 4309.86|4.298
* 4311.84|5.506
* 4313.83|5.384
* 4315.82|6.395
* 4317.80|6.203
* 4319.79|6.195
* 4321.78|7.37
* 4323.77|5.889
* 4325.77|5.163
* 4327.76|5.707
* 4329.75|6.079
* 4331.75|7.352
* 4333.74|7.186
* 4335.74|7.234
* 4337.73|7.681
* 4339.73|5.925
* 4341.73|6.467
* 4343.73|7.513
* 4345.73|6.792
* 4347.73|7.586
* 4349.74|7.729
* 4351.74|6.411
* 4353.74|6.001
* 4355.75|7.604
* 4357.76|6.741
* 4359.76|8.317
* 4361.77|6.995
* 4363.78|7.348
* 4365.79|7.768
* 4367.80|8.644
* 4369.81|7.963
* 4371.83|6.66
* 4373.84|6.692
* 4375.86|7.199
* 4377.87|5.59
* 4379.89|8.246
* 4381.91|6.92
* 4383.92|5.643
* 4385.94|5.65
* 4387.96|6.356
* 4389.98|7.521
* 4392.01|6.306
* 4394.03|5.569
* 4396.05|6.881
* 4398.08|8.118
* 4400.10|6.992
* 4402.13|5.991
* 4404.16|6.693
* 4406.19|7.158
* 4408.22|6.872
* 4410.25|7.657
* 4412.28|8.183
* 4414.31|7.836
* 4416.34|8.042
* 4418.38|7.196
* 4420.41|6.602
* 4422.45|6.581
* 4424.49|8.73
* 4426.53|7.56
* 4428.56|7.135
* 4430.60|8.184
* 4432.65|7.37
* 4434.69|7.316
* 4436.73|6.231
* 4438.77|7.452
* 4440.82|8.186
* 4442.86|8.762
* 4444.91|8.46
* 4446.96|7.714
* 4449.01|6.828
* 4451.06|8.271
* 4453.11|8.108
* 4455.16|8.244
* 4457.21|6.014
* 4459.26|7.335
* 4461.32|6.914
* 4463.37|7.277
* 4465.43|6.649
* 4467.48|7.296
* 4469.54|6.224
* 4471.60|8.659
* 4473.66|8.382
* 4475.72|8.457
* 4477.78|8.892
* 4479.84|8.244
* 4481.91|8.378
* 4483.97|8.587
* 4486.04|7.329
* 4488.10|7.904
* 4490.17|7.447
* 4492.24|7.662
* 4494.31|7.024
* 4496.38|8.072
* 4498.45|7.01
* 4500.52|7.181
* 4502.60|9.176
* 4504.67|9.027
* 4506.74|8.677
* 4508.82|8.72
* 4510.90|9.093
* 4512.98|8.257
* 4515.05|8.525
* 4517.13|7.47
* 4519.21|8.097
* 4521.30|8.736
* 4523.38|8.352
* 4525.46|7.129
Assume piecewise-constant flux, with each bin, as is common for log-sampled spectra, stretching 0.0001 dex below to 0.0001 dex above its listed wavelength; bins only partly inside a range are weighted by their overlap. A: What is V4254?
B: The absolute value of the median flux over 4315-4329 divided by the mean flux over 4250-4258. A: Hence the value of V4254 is 1.08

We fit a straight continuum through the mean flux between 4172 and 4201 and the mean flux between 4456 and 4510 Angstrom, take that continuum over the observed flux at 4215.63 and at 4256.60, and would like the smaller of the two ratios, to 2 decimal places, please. 0.96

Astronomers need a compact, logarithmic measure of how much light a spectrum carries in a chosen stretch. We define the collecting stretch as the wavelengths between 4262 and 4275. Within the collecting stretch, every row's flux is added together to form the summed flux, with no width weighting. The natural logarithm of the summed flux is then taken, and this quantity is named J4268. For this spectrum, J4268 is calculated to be 3.74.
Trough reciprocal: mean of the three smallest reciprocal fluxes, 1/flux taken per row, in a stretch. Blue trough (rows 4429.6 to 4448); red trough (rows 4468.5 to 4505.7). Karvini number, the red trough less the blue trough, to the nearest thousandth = -0.007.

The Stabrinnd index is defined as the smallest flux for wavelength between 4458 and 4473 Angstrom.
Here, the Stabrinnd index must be 6.224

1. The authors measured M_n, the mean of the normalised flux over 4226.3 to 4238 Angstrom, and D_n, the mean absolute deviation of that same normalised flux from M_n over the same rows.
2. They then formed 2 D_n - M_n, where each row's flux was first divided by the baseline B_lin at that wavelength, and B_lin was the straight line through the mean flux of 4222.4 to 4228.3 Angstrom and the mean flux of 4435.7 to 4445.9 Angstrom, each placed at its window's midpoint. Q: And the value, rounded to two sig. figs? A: -0.73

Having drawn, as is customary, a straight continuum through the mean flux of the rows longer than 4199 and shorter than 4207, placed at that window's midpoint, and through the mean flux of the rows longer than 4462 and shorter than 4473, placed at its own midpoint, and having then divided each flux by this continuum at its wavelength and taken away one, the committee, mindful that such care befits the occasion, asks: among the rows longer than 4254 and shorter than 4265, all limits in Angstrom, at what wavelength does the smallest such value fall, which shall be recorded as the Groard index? 4254.64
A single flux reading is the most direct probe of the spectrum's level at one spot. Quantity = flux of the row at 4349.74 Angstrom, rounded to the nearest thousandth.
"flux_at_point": 7.729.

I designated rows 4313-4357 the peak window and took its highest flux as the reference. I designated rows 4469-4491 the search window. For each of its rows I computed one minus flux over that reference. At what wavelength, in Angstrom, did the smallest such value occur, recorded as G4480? 4477.78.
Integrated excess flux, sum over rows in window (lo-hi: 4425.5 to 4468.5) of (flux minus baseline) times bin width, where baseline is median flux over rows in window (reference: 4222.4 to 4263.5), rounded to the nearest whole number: 69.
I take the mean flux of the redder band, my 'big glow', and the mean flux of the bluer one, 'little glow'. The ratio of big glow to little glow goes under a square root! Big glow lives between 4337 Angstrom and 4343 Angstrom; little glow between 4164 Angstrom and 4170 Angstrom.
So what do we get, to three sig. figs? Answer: 1.16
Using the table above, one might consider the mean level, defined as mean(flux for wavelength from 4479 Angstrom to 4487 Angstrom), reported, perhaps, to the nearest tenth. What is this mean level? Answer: 8.1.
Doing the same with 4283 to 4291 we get 5.8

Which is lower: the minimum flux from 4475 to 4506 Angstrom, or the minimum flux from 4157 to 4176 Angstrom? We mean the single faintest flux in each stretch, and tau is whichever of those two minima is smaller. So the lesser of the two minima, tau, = 3.81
